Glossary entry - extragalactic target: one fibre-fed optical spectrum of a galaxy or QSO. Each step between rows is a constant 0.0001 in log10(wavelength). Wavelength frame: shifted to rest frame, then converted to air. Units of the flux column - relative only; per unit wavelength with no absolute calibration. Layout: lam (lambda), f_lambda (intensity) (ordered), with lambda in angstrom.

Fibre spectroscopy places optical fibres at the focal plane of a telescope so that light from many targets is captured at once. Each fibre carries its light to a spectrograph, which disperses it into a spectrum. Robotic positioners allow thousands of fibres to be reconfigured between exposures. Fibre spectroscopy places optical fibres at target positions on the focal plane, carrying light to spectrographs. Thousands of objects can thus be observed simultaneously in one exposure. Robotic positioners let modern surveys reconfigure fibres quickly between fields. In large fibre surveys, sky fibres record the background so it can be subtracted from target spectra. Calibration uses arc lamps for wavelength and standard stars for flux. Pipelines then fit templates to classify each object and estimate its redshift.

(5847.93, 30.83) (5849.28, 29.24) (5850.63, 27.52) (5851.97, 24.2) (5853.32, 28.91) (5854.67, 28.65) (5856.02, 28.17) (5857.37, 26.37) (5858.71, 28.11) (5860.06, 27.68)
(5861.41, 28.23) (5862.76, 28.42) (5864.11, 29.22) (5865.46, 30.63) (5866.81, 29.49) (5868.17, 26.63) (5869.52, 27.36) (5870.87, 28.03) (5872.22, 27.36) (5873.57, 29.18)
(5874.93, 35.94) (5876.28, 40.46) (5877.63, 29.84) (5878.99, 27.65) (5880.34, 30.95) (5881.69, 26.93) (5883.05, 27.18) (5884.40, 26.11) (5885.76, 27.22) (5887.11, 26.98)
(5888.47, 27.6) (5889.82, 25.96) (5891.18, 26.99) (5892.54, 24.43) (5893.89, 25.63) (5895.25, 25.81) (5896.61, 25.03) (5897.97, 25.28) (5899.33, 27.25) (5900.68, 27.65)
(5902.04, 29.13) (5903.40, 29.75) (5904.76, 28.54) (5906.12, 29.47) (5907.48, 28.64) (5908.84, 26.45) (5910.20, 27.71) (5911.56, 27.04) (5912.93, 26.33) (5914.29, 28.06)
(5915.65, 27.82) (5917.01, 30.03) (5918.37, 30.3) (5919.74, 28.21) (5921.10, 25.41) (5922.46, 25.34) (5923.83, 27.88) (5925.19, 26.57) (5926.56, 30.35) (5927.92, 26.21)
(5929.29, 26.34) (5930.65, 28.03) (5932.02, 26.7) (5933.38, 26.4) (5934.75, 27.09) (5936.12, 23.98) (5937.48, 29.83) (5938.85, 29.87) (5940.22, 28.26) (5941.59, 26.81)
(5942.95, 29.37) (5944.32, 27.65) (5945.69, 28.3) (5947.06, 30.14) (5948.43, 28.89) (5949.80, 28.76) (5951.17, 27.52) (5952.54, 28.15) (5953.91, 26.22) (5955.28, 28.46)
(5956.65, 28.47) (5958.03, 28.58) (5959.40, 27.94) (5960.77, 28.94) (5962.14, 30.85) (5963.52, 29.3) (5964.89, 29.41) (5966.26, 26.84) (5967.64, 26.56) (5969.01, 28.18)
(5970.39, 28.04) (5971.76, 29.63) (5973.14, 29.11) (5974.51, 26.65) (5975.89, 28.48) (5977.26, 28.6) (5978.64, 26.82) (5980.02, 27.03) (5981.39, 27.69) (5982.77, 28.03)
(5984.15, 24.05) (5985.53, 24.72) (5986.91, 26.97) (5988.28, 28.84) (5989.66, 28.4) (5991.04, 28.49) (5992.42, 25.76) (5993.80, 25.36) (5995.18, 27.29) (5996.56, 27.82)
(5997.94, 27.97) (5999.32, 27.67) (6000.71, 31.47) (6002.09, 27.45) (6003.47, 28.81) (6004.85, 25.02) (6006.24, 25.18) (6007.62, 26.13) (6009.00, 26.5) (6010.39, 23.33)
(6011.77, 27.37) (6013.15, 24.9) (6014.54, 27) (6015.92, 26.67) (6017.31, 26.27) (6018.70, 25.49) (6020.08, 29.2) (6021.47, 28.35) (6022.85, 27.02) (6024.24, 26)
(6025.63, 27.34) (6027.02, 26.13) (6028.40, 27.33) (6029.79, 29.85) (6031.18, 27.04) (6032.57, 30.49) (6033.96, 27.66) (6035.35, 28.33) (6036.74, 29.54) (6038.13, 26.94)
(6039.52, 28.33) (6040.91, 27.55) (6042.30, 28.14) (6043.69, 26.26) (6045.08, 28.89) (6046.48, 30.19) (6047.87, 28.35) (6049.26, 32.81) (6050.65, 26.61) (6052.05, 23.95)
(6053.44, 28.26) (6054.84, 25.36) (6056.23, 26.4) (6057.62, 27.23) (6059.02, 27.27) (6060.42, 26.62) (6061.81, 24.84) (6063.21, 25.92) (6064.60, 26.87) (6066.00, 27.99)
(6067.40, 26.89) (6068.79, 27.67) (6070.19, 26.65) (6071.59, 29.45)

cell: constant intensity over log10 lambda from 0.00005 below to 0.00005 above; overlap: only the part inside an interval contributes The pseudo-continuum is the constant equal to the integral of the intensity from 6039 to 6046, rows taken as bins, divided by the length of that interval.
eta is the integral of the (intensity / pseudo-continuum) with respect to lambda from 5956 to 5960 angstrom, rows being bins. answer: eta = 4.06 angstrom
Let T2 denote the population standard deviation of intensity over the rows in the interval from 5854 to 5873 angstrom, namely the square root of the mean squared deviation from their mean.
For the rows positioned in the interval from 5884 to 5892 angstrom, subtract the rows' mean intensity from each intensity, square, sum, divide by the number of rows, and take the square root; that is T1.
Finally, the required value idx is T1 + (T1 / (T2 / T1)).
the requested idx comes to 1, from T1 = 0.6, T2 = 1.1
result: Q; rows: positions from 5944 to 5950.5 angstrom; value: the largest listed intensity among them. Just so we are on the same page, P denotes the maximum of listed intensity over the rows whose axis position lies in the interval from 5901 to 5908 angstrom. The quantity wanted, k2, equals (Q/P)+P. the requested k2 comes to 30.8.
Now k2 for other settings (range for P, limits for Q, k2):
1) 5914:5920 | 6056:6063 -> 31.2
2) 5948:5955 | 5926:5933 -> 29.9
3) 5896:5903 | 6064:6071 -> 30.1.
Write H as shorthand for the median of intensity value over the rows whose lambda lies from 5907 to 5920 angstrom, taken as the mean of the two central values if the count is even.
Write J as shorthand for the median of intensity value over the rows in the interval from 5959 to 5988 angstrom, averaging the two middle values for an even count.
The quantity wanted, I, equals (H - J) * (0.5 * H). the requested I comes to -1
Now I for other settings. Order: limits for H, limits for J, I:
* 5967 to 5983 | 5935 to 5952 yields -7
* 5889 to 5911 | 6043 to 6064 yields 7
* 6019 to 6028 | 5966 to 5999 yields -8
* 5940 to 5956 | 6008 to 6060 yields 14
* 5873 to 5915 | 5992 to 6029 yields 3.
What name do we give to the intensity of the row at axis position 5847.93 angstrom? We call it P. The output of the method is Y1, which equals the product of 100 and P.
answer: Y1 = 3083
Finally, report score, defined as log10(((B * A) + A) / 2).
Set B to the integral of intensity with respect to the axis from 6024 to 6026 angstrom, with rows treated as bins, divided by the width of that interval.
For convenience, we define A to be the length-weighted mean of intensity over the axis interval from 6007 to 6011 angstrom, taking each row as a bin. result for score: 2.54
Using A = 25.3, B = 26.7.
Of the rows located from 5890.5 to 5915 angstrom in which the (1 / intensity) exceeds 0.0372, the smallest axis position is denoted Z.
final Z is 5892.54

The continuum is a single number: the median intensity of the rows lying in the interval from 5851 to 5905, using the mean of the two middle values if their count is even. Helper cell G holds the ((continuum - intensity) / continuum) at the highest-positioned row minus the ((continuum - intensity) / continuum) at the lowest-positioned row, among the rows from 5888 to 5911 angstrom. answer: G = 0.00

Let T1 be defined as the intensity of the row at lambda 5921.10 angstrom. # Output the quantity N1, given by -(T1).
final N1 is -25.4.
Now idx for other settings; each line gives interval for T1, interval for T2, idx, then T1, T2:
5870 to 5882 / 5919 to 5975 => 17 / 4.3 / 1.5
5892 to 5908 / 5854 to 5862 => 6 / 1.8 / 0.7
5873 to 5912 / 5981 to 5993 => 9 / 3.2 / 1.7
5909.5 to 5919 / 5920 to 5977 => 3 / 1.4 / 1.5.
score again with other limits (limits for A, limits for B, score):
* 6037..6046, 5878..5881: 2.63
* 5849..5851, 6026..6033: 2.61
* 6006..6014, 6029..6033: 2.58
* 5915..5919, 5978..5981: 2.62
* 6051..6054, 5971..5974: 2.60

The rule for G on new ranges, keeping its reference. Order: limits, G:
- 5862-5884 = 0.04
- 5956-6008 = 0.08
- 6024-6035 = -0.06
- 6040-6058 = 0.01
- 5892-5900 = -0.10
